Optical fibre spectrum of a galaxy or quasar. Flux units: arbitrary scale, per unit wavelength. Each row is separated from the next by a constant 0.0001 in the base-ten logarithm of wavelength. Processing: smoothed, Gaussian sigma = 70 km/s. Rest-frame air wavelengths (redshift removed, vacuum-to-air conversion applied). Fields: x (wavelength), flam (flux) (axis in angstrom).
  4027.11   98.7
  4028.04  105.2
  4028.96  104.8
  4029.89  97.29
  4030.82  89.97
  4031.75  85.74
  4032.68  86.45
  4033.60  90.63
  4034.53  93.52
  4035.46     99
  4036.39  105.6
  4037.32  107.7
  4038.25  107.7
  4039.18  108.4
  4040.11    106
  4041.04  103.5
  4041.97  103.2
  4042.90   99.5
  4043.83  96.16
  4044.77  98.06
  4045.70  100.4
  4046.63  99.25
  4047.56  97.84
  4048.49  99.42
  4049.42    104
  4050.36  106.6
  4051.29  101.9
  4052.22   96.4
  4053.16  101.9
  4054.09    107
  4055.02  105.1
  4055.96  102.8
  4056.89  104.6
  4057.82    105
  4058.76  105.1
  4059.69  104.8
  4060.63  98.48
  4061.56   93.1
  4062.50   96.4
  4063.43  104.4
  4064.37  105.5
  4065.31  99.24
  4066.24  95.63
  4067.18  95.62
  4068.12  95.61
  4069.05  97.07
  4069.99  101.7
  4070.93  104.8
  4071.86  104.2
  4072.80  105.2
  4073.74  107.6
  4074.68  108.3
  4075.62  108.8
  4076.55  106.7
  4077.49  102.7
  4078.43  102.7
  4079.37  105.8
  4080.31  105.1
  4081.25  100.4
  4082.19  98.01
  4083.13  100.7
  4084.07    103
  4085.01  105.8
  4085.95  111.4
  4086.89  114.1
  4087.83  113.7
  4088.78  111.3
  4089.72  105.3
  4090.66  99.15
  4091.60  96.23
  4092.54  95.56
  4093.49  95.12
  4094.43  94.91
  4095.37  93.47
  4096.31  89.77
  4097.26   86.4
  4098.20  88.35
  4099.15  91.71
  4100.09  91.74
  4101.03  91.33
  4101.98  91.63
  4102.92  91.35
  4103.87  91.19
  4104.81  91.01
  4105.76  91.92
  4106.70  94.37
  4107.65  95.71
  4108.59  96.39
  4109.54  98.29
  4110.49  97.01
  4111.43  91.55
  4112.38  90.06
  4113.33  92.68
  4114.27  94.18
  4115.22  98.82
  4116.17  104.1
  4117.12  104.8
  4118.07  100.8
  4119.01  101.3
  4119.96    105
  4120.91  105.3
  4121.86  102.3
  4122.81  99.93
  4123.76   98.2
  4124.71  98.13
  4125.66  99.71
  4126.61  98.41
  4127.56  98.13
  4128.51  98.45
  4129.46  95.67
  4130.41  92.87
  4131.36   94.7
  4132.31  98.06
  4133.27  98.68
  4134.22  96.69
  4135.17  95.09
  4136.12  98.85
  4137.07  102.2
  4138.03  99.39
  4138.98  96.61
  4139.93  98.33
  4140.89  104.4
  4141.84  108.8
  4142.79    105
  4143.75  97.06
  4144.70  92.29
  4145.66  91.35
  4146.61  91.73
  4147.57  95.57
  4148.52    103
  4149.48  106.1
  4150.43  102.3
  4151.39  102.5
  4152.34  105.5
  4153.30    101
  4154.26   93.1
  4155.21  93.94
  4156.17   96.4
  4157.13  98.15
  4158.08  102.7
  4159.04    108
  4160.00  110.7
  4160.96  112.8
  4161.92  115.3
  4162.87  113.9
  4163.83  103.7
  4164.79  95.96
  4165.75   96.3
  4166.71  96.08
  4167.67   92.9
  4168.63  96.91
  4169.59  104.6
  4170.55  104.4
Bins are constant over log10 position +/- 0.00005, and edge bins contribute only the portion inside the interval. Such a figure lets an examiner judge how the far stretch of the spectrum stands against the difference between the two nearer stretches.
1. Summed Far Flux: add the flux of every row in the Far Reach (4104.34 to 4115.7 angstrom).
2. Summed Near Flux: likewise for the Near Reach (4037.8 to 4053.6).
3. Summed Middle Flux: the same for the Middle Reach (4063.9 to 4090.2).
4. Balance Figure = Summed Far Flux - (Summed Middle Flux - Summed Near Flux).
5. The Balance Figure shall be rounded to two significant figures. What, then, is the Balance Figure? -54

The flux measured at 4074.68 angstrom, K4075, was 108.3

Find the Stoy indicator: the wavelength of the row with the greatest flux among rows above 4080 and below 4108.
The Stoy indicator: 4086.89 angstrom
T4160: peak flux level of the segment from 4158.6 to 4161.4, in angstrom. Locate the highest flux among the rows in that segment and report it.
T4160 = 112.8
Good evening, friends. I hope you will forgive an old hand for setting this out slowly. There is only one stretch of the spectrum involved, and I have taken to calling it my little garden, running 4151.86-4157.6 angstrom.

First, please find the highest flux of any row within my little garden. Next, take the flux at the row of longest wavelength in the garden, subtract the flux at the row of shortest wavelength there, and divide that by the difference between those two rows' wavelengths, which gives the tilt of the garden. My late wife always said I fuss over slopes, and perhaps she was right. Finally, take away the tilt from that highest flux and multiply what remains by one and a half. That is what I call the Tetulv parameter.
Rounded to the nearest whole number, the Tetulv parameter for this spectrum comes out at 161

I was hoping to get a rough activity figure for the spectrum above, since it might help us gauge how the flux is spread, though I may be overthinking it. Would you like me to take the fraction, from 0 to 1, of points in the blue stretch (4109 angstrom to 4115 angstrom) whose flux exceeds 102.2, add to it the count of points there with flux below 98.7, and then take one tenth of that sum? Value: 0.6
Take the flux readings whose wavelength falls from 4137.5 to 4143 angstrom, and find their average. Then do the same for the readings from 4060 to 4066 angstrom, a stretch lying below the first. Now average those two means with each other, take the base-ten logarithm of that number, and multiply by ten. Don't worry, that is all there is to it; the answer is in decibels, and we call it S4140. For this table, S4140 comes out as 20.03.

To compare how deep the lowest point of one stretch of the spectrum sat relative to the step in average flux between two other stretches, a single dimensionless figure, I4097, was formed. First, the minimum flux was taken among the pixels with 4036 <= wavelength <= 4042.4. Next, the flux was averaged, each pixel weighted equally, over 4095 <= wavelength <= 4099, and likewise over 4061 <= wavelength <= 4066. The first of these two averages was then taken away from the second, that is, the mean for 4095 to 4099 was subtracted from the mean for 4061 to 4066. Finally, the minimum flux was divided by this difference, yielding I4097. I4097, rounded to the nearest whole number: 10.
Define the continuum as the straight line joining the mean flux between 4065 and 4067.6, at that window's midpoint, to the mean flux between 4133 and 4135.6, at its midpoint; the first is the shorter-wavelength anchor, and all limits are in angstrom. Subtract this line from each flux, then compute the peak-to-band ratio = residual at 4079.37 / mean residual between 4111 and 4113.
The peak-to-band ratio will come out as -1.5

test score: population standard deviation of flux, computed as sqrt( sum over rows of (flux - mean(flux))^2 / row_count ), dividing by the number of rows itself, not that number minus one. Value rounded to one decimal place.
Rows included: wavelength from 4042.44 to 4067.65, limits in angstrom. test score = 3.9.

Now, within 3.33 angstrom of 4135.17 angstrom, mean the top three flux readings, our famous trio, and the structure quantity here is 100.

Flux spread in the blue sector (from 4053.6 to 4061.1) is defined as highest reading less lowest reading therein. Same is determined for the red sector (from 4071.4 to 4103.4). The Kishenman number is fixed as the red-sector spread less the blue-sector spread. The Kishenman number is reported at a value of 19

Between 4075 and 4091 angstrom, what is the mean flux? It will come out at 106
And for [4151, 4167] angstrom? 103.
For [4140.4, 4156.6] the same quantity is 99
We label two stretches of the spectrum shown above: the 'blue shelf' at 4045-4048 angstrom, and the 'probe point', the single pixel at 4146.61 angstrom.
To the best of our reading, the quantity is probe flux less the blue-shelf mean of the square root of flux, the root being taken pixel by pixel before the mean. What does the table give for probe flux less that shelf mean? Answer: 82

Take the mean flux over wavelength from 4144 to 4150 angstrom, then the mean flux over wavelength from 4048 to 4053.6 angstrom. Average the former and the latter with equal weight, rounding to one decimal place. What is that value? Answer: 99.2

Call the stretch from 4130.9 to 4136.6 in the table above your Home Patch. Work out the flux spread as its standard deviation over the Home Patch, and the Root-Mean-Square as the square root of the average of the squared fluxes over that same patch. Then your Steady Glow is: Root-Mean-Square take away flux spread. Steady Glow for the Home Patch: 95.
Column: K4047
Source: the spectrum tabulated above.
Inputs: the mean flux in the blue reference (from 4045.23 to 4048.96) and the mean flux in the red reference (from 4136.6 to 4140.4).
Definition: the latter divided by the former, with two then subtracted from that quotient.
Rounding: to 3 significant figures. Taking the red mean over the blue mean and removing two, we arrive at -1.00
